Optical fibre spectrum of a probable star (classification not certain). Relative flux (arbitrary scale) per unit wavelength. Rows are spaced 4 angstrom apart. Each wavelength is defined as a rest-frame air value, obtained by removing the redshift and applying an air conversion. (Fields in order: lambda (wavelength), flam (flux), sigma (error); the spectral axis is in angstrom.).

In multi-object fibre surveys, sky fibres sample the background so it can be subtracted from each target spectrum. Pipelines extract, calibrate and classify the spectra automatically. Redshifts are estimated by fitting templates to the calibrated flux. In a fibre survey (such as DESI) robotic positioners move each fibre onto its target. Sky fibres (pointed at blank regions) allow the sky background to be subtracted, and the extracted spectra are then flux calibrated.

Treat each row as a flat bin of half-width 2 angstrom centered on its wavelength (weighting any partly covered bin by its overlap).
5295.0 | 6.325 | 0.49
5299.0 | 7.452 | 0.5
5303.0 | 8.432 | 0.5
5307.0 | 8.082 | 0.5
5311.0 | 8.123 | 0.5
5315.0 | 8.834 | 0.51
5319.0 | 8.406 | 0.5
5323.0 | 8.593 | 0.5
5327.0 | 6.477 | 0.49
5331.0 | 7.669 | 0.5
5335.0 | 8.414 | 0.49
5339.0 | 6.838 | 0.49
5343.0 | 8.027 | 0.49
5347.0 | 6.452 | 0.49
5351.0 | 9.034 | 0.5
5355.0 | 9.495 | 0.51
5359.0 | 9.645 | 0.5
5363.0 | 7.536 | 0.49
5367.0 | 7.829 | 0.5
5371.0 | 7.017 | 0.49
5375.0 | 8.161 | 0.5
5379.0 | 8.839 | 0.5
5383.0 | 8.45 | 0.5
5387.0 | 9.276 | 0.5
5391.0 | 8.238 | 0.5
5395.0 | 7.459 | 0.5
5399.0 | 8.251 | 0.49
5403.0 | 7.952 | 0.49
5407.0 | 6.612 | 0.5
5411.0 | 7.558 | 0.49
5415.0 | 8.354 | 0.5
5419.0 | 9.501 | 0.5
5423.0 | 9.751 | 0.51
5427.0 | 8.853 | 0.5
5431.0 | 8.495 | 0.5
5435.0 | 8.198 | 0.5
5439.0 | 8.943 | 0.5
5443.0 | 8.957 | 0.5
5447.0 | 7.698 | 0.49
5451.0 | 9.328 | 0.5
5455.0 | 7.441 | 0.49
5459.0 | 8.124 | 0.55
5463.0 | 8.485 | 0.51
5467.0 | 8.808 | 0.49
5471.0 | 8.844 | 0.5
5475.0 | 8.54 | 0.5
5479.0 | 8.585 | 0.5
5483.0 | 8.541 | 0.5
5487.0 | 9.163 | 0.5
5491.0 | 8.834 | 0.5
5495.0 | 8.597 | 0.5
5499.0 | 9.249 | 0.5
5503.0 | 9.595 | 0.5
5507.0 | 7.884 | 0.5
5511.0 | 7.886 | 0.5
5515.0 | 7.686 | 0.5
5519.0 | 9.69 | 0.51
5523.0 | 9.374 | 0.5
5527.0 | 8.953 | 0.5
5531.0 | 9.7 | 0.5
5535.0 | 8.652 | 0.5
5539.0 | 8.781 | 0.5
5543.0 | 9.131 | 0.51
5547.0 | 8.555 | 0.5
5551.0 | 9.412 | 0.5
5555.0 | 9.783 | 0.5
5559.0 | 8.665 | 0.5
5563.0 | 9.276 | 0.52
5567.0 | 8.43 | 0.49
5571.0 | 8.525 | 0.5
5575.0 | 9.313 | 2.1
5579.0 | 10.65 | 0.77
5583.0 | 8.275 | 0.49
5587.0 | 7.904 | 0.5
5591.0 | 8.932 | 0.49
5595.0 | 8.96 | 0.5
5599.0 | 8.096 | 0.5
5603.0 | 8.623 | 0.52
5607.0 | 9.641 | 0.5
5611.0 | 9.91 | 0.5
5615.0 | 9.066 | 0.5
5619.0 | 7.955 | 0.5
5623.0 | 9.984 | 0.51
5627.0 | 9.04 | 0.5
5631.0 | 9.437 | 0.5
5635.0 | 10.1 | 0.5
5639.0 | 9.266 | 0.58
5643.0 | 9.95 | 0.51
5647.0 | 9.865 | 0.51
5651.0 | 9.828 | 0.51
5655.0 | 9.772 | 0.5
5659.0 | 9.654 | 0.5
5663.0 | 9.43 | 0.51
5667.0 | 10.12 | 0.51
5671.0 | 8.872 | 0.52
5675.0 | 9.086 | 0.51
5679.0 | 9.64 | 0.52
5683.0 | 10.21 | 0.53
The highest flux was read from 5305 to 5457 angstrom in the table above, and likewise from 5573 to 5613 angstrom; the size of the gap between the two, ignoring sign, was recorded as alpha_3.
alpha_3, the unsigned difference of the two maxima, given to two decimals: 0.90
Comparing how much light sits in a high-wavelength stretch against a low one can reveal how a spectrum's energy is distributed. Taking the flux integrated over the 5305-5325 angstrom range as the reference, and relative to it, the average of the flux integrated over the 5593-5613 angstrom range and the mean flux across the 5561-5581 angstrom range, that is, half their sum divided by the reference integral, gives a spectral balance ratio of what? 0.565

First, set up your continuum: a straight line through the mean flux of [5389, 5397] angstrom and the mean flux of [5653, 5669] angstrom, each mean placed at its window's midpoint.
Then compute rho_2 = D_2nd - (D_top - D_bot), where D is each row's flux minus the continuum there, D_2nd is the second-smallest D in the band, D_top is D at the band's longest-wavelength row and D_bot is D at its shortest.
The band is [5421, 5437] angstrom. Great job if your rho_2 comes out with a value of 2.0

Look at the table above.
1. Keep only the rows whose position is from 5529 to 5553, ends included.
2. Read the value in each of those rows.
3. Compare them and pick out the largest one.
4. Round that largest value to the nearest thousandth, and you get 9.700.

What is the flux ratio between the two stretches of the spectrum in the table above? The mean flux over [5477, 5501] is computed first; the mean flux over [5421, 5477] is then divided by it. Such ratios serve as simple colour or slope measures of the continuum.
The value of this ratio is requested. 0.97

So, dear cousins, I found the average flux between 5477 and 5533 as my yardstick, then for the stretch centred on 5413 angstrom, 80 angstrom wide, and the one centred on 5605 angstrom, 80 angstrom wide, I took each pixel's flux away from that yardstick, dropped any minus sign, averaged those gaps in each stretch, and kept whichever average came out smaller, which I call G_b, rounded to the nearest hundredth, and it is 0.67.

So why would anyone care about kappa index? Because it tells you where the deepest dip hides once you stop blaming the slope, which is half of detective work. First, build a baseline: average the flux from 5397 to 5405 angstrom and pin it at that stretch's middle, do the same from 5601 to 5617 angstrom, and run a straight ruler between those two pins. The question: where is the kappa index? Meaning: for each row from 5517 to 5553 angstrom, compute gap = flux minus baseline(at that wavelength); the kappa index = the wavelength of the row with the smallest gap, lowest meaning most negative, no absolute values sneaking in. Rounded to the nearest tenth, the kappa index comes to 5547.0 angstrom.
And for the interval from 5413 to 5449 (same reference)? 5447.0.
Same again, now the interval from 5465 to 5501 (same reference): 5495.0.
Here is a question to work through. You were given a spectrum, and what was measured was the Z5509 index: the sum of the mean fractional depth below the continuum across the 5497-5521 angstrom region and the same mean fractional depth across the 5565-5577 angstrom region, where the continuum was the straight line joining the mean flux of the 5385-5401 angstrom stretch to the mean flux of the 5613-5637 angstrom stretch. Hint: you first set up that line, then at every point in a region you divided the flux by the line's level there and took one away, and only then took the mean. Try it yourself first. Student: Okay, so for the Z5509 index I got -0.045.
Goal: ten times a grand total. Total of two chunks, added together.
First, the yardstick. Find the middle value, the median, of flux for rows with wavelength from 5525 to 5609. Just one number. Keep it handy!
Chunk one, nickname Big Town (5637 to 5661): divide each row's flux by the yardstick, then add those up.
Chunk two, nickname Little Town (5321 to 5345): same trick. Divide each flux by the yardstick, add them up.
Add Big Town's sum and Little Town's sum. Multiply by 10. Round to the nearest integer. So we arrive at 117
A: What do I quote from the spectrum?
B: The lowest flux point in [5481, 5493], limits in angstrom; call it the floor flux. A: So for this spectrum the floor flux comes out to 8.541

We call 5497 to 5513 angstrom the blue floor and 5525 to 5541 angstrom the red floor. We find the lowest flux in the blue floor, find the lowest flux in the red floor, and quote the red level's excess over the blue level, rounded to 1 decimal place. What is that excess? 0.8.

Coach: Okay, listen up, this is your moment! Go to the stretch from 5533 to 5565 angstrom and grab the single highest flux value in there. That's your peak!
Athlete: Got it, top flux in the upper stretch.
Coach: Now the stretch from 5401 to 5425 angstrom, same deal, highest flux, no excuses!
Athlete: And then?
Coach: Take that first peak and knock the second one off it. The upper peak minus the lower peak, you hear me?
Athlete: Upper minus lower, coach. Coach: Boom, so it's 0.0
